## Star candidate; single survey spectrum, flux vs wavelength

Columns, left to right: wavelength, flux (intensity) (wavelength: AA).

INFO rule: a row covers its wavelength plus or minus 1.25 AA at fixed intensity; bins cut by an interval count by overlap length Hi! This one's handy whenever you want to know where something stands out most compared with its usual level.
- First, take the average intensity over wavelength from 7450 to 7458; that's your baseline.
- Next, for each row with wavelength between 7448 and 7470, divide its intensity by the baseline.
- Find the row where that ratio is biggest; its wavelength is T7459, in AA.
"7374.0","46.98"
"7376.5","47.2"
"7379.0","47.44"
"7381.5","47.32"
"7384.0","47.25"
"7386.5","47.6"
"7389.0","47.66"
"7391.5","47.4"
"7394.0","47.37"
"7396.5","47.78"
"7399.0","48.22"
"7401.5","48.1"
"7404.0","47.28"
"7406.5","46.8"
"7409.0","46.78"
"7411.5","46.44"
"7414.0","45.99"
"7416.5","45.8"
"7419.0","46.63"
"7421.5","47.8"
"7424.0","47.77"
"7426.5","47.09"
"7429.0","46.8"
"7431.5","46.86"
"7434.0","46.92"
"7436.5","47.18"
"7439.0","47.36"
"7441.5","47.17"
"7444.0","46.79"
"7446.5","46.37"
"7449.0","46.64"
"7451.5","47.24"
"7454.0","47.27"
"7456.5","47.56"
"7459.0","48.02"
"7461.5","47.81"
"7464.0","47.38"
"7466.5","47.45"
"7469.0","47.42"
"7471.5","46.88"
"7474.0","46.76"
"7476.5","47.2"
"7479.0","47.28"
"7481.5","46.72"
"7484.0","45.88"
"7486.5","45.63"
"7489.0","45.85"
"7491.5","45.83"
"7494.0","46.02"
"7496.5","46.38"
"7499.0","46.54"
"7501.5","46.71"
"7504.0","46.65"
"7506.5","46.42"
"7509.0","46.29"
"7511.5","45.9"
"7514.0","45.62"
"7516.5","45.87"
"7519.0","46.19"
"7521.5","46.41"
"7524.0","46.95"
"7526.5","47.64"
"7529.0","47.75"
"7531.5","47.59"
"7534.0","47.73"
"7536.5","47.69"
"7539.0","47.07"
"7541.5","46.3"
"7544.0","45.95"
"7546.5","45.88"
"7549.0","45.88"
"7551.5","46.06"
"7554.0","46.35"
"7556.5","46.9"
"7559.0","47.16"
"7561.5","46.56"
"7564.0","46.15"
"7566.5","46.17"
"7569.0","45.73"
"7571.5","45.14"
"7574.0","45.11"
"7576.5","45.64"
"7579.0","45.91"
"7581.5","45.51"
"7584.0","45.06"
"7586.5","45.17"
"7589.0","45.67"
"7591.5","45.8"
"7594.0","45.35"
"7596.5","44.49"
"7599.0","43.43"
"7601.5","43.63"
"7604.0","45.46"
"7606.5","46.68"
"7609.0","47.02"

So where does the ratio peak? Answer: 7459.0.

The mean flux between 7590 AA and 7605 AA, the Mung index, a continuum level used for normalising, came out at 44.7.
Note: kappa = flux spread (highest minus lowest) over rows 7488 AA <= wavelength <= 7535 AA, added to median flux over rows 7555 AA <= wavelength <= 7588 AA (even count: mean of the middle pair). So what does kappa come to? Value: 47.9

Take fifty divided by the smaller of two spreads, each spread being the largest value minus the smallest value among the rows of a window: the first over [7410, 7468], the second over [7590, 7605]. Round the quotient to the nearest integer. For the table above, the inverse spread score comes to 23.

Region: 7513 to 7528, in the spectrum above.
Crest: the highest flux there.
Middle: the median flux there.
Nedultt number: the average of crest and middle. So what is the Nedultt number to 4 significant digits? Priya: 46.97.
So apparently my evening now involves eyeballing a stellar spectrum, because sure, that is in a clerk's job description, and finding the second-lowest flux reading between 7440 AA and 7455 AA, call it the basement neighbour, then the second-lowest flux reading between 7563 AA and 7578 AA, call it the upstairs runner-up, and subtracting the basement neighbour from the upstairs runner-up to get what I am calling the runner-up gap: -1.5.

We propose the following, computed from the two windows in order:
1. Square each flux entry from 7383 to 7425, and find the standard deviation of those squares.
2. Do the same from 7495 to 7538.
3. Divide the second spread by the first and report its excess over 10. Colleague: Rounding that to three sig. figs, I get -9.00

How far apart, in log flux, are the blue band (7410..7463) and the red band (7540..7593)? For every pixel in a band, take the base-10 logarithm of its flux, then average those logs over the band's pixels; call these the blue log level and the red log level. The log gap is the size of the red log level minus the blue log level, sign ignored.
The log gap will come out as 0.010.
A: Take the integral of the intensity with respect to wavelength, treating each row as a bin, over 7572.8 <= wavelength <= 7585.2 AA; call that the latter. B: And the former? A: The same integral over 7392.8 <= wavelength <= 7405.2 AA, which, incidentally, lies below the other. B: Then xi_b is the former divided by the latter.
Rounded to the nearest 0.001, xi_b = 1.051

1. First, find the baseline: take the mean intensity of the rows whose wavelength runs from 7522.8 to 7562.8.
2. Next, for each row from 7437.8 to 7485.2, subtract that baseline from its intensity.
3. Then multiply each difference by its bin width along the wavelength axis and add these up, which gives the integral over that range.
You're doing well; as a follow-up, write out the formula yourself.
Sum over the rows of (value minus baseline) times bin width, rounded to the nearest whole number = 13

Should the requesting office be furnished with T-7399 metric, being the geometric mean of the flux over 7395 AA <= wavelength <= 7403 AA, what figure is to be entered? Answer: 48.0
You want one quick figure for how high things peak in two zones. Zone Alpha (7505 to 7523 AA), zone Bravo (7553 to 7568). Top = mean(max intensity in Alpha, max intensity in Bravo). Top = 46.8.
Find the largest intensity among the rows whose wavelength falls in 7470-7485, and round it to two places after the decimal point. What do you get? 47.28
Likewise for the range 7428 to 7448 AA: 47.36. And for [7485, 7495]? 46.02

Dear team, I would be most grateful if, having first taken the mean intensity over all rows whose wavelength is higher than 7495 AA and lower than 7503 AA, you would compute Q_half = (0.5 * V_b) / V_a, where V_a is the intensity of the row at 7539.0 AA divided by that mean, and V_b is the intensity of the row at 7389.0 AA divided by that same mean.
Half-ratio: 0.506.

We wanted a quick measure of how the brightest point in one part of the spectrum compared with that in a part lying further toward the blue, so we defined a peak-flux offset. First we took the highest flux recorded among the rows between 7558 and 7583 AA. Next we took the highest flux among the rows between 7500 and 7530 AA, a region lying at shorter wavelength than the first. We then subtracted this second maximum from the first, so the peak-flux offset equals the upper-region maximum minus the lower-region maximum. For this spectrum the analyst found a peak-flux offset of -0.59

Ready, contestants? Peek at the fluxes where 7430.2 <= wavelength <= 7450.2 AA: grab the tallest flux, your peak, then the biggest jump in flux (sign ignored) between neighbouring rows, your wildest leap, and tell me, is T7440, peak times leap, 20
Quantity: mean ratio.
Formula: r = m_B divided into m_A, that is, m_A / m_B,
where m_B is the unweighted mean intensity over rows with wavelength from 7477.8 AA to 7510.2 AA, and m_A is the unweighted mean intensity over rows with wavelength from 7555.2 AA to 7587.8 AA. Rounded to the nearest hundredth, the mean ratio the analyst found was 0.99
